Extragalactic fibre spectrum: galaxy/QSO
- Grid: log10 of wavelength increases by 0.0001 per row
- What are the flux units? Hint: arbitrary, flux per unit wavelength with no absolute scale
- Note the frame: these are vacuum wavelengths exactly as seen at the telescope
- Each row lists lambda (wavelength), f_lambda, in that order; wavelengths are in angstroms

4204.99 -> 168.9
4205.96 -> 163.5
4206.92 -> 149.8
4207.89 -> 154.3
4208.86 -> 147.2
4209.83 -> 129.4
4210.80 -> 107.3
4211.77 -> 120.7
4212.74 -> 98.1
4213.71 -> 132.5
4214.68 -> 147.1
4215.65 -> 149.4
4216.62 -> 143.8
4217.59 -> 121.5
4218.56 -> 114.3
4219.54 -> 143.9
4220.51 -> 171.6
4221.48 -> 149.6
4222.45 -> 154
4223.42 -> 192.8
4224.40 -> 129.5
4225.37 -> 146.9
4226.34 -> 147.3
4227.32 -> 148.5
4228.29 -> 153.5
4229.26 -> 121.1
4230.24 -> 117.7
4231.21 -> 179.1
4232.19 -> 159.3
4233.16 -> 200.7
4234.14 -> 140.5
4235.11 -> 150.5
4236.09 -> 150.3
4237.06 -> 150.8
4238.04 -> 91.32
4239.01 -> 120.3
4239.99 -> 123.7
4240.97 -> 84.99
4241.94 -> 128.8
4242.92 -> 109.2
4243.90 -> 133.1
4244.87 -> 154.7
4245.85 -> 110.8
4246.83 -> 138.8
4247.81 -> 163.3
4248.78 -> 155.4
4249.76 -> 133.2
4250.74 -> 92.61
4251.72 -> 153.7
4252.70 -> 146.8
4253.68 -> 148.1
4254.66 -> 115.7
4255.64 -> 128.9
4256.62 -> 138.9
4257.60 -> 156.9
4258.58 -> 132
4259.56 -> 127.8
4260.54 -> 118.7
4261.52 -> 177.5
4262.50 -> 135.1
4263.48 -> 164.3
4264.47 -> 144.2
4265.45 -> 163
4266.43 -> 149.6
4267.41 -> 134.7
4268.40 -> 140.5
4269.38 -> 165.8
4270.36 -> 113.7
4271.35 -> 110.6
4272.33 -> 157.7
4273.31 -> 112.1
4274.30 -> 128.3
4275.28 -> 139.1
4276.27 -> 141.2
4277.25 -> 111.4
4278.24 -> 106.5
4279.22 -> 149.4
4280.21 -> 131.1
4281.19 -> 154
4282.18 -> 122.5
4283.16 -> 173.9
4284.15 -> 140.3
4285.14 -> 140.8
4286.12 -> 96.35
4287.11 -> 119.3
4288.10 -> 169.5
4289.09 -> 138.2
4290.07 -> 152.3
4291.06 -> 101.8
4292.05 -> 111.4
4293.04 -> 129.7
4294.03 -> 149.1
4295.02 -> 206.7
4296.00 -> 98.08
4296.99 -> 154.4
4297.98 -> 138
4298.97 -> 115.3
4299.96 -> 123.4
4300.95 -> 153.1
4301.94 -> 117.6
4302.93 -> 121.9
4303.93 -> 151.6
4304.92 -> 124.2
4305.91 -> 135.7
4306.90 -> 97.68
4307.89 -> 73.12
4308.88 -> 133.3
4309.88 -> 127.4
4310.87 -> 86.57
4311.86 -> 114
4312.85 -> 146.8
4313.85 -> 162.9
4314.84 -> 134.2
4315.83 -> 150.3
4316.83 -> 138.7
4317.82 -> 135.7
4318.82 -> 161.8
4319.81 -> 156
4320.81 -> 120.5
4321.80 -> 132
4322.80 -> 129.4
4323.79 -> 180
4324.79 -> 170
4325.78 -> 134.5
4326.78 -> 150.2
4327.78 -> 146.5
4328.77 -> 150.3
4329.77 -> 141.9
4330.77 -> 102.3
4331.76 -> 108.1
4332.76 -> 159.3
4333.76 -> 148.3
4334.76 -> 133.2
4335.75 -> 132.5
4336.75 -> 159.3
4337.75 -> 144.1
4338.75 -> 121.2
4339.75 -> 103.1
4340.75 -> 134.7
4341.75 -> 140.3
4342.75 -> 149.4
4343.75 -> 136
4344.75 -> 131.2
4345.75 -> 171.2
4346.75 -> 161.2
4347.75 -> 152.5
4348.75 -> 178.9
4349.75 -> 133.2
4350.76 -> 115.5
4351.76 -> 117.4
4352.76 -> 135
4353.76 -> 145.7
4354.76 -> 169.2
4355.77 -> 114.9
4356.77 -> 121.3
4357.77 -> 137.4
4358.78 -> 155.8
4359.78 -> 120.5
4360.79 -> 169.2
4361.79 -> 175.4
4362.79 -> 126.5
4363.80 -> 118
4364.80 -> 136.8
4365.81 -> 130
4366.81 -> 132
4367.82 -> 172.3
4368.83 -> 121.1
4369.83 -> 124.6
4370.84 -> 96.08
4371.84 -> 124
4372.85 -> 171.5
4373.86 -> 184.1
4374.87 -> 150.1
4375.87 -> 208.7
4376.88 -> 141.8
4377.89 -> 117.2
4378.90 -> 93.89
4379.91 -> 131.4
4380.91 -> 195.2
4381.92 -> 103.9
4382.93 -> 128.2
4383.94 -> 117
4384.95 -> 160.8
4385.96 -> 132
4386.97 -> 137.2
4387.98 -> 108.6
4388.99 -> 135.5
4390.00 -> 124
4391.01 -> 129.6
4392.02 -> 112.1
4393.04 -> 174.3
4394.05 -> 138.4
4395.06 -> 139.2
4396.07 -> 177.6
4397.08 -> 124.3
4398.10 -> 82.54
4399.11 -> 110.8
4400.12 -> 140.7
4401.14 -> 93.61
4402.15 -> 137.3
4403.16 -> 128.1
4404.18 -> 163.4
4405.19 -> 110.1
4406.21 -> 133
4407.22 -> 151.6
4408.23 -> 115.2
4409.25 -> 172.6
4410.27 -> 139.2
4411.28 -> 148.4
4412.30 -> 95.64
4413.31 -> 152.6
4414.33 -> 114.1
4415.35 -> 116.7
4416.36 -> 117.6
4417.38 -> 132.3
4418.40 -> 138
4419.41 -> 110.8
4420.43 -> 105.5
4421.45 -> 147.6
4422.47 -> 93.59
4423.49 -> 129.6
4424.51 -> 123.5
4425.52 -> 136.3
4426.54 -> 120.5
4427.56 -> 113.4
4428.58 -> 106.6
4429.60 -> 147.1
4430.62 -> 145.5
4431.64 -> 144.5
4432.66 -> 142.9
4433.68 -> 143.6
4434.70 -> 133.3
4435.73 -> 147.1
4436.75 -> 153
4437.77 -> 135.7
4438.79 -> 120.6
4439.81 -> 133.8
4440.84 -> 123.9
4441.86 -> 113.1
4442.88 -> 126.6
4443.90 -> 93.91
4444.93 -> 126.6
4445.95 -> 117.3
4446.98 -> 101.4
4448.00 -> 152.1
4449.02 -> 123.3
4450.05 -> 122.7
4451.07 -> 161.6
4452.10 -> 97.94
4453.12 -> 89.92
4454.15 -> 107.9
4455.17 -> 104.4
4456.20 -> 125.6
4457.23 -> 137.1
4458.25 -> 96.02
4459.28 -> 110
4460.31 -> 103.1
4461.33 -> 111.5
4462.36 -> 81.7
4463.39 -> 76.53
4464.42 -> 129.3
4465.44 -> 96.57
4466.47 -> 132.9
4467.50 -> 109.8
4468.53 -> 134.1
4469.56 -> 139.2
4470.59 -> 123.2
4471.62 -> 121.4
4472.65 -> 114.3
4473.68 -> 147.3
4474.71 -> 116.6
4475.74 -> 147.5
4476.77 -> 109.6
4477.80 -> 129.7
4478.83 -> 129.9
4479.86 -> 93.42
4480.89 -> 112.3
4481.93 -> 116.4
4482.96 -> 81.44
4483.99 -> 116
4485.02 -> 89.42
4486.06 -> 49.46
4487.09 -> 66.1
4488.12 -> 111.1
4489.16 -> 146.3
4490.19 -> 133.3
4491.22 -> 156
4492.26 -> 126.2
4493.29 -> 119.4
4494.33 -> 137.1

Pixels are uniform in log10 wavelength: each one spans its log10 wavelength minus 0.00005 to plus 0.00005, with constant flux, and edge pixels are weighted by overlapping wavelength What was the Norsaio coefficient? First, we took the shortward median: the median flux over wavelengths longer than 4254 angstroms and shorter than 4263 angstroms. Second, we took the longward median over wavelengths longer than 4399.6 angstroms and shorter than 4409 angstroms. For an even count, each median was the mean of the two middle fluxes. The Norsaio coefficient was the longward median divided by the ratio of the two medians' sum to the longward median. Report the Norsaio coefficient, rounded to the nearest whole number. 67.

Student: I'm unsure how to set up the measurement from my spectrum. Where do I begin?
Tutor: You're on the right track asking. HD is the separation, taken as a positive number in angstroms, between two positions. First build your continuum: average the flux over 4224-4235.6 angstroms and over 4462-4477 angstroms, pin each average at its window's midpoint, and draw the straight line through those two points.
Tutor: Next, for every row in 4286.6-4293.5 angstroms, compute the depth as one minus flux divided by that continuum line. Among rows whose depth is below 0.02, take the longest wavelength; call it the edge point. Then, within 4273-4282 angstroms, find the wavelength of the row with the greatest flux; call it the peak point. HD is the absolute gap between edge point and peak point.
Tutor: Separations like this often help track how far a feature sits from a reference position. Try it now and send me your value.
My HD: 8.9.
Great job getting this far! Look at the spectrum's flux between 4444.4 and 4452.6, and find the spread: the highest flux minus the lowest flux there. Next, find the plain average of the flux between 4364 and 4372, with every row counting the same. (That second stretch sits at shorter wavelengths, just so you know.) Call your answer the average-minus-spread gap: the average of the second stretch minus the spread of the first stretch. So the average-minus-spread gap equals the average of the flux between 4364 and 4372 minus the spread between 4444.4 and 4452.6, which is 66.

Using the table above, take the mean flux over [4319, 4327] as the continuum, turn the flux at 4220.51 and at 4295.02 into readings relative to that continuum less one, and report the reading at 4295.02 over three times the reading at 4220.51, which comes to 0.8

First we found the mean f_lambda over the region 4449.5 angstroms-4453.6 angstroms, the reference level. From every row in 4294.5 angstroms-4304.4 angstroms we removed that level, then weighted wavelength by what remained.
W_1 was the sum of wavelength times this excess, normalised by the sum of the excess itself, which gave 4298.3 angstroms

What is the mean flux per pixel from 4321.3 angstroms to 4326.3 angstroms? 149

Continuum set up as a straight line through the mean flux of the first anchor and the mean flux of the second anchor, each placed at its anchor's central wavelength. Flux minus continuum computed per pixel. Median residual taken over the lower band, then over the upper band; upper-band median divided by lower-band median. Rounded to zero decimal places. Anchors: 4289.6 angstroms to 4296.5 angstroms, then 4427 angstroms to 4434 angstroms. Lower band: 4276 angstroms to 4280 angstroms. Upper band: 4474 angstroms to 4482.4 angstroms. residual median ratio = 2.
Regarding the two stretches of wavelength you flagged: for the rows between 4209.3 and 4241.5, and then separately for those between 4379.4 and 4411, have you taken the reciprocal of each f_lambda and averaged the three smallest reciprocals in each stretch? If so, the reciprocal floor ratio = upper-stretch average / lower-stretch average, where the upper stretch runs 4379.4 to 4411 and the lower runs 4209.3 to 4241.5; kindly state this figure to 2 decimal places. 1.05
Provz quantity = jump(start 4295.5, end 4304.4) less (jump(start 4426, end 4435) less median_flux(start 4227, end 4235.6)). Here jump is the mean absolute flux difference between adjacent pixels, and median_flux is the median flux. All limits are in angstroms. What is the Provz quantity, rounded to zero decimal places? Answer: 167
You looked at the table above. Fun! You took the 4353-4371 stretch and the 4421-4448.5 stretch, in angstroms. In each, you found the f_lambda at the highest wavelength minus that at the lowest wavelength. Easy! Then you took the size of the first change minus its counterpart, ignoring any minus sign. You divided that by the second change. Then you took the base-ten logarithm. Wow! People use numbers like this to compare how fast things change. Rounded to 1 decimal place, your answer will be 1.1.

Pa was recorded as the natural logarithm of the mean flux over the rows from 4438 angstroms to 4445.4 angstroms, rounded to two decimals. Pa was 4.79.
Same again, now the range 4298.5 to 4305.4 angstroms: 4.86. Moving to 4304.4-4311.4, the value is 4.71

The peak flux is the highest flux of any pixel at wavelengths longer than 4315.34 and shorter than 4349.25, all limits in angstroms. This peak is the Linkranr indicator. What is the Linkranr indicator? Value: 180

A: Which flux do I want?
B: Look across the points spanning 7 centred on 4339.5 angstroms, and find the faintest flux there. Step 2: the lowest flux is 103.1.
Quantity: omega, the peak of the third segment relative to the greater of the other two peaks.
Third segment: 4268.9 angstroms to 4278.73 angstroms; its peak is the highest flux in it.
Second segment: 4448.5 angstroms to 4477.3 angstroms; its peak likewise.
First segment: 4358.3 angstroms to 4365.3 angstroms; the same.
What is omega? 0.95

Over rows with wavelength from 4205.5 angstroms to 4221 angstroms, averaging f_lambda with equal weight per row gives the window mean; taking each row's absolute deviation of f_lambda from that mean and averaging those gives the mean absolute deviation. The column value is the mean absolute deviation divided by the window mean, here 0.124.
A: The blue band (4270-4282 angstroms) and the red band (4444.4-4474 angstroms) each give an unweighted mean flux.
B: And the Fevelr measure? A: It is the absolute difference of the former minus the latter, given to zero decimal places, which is 13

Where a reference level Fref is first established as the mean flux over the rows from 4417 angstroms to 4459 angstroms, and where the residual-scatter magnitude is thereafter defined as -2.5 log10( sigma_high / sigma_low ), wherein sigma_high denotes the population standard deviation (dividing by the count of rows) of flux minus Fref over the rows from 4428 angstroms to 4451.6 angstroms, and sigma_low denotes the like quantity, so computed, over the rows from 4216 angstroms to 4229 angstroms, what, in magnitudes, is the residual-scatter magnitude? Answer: 0.13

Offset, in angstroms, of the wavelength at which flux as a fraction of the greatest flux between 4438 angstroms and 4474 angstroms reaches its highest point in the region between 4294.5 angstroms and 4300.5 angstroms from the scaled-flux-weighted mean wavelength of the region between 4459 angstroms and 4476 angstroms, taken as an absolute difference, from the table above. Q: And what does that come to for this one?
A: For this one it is 173.0 angstroms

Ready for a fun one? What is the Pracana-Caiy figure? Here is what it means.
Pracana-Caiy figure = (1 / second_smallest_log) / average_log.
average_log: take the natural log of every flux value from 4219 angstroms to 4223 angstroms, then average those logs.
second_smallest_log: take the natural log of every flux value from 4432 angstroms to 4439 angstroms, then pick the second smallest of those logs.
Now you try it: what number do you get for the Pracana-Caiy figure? 0.0406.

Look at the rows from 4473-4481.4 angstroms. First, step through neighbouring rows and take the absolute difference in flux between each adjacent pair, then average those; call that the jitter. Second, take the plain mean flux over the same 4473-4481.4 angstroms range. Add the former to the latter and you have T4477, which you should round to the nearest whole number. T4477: 148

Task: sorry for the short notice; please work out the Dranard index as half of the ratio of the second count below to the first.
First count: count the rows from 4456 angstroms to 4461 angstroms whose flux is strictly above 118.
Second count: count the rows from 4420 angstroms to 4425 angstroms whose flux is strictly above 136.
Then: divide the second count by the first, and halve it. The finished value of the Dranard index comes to 0.25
